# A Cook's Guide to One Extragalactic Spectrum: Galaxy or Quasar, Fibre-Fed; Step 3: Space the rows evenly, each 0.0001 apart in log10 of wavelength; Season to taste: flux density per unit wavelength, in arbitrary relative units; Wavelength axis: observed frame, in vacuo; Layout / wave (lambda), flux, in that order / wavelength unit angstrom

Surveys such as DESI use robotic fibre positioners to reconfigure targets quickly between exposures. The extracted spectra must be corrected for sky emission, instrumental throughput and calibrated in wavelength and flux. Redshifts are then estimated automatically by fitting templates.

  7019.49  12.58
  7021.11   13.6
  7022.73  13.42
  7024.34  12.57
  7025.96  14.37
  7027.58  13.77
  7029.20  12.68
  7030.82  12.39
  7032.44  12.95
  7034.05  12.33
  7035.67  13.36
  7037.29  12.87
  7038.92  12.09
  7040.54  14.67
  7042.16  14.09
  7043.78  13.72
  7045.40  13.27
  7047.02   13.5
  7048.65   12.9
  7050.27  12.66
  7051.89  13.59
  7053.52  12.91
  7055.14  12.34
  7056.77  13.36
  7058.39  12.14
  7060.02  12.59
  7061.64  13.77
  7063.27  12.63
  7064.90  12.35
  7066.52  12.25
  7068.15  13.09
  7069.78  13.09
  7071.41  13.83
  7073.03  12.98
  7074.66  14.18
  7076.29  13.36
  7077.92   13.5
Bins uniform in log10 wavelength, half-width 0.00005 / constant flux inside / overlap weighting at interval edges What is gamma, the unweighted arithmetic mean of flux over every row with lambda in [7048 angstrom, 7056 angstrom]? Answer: 12.9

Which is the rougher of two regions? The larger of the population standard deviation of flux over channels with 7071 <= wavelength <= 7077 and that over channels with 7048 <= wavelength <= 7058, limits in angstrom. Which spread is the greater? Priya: 0.46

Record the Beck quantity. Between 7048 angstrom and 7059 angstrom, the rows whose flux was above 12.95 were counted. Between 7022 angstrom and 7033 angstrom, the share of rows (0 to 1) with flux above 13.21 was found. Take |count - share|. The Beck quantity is 1.6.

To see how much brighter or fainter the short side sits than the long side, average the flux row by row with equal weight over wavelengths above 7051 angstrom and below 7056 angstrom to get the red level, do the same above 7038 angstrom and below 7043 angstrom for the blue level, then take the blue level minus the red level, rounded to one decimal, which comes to 0.7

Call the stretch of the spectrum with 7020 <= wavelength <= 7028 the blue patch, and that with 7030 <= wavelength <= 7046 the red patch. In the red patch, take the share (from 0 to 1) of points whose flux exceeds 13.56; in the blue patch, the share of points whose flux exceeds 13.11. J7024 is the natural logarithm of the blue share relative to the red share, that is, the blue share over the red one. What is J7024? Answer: 1.0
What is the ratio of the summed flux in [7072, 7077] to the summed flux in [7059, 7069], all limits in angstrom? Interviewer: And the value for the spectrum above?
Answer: 0.53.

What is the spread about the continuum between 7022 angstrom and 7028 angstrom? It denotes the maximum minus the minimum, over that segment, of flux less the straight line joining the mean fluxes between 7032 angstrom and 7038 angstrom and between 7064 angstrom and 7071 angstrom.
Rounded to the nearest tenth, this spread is 1.8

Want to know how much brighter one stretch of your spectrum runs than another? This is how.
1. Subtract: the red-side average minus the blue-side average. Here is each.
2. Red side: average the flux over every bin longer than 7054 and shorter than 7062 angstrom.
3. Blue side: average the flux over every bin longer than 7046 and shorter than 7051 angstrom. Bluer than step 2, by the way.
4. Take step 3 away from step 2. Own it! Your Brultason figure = -0.2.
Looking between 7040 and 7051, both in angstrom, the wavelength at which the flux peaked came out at 7040.54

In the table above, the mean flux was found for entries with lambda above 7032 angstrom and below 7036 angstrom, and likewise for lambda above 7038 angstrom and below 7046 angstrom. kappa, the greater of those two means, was 13.6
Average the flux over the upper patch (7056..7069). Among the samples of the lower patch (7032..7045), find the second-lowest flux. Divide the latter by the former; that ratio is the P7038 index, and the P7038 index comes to 0.97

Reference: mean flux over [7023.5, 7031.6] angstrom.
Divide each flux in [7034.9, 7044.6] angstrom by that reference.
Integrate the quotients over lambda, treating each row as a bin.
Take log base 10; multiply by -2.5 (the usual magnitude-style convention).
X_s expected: -2.5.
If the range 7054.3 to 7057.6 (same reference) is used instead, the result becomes -1.3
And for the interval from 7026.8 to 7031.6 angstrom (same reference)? -1.7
